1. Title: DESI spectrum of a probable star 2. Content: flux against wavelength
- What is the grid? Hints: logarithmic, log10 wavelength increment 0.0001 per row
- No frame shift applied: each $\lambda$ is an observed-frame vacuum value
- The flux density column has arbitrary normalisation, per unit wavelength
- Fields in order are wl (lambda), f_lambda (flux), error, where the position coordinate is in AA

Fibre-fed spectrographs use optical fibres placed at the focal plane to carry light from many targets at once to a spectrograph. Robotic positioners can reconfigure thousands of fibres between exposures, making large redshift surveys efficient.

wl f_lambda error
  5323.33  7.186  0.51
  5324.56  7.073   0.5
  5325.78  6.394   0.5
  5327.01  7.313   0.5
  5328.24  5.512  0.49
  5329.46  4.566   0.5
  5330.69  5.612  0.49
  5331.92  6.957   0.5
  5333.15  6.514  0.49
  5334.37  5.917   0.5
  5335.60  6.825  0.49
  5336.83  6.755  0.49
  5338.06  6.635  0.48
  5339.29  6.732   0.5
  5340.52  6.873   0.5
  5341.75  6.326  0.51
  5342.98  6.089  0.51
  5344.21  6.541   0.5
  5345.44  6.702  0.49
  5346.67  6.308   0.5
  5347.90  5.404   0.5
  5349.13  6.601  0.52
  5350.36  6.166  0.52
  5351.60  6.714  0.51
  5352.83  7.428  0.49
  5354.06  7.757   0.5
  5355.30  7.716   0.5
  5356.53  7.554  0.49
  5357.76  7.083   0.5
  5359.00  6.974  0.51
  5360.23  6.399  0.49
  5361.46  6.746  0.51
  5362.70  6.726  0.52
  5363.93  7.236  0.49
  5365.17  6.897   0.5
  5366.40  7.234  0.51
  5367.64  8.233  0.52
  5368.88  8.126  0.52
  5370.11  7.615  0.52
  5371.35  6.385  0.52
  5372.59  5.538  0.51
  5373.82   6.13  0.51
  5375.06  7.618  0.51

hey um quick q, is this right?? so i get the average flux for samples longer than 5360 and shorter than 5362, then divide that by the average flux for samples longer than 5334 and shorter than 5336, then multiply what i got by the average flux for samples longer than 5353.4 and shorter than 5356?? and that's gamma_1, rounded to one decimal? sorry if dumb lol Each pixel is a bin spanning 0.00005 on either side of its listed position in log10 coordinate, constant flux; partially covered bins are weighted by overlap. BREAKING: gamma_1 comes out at 8.0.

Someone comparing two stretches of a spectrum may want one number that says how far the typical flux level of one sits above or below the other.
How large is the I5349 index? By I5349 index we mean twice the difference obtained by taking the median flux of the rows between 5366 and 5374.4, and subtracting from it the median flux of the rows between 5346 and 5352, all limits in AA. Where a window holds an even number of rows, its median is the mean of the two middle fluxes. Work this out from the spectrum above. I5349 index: 1.9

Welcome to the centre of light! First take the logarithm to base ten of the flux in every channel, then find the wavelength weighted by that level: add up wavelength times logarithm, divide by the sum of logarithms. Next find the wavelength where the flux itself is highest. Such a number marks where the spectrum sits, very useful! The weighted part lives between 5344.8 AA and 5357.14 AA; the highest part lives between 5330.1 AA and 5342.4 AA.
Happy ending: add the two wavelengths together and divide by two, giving 5341.5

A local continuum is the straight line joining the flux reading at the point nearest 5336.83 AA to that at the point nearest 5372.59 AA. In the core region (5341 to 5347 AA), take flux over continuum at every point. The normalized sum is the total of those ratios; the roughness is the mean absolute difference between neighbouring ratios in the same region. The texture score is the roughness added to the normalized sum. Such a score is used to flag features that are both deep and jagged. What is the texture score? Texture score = 5.0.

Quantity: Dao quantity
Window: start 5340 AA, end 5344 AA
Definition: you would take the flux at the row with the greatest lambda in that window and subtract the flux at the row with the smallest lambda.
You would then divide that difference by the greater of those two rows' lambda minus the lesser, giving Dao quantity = -0.32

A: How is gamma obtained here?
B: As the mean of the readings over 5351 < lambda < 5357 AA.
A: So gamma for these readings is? 7.4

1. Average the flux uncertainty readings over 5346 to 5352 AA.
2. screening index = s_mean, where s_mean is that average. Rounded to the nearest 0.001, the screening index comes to 0.510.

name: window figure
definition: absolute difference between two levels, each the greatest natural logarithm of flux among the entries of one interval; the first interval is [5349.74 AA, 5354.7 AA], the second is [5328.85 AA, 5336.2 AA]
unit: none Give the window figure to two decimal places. 0.11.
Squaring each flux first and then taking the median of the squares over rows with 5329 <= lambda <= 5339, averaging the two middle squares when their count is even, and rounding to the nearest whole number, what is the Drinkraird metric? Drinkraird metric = 43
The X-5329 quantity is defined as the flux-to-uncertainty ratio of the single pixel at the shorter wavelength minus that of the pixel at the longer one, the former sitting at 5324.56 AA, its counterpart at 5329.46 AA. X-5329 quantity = 5.0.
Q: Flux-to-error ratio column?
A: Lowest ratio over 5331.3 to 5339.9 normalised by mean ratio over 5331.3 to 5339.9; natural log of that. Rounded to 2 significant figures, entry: -0.13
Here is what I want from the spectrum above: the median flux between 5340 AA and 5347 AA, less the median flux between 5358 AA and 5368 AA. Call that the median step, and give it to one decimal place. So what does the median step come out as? -0.5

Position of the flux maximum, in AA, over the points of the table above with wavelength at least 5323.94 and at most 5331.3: 5327.01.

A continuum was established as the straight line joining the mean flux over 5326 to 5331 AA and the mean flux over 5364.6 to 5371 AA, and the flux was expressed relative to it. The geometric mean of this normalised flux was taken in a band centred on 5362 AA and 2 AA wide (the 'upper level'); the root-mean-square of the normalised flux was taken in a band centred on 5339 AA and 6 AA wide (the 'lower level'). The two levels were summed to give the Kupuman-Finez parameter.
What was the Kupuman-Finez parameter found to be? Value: 1.98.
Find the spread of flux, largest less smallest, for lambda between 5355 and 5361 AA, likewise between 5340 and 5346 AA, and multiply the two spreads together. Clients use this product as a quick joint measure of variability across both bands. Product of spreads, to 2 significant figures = 1.0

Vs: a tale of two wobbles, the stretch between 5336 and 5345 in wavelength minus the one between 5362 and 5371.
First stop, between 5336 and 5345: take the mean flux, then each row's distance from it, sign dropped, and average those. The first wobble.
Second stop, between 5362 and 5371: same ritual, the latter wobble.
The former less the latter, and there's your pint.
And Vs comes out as -0.3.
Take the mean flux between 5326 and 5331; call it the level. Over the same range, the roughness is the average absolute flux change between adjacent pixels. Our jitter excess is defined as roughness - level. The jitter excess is -4.5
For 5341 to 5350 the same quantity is -5.7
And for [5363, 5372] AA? -6.8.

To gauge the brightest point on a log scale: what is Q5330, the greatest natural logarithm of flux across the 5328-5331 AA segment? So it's 1.72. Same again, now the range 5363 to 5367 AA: 1.98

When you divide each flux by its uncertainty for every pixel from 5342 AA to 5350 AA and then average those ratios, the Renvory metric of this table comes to 12.5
